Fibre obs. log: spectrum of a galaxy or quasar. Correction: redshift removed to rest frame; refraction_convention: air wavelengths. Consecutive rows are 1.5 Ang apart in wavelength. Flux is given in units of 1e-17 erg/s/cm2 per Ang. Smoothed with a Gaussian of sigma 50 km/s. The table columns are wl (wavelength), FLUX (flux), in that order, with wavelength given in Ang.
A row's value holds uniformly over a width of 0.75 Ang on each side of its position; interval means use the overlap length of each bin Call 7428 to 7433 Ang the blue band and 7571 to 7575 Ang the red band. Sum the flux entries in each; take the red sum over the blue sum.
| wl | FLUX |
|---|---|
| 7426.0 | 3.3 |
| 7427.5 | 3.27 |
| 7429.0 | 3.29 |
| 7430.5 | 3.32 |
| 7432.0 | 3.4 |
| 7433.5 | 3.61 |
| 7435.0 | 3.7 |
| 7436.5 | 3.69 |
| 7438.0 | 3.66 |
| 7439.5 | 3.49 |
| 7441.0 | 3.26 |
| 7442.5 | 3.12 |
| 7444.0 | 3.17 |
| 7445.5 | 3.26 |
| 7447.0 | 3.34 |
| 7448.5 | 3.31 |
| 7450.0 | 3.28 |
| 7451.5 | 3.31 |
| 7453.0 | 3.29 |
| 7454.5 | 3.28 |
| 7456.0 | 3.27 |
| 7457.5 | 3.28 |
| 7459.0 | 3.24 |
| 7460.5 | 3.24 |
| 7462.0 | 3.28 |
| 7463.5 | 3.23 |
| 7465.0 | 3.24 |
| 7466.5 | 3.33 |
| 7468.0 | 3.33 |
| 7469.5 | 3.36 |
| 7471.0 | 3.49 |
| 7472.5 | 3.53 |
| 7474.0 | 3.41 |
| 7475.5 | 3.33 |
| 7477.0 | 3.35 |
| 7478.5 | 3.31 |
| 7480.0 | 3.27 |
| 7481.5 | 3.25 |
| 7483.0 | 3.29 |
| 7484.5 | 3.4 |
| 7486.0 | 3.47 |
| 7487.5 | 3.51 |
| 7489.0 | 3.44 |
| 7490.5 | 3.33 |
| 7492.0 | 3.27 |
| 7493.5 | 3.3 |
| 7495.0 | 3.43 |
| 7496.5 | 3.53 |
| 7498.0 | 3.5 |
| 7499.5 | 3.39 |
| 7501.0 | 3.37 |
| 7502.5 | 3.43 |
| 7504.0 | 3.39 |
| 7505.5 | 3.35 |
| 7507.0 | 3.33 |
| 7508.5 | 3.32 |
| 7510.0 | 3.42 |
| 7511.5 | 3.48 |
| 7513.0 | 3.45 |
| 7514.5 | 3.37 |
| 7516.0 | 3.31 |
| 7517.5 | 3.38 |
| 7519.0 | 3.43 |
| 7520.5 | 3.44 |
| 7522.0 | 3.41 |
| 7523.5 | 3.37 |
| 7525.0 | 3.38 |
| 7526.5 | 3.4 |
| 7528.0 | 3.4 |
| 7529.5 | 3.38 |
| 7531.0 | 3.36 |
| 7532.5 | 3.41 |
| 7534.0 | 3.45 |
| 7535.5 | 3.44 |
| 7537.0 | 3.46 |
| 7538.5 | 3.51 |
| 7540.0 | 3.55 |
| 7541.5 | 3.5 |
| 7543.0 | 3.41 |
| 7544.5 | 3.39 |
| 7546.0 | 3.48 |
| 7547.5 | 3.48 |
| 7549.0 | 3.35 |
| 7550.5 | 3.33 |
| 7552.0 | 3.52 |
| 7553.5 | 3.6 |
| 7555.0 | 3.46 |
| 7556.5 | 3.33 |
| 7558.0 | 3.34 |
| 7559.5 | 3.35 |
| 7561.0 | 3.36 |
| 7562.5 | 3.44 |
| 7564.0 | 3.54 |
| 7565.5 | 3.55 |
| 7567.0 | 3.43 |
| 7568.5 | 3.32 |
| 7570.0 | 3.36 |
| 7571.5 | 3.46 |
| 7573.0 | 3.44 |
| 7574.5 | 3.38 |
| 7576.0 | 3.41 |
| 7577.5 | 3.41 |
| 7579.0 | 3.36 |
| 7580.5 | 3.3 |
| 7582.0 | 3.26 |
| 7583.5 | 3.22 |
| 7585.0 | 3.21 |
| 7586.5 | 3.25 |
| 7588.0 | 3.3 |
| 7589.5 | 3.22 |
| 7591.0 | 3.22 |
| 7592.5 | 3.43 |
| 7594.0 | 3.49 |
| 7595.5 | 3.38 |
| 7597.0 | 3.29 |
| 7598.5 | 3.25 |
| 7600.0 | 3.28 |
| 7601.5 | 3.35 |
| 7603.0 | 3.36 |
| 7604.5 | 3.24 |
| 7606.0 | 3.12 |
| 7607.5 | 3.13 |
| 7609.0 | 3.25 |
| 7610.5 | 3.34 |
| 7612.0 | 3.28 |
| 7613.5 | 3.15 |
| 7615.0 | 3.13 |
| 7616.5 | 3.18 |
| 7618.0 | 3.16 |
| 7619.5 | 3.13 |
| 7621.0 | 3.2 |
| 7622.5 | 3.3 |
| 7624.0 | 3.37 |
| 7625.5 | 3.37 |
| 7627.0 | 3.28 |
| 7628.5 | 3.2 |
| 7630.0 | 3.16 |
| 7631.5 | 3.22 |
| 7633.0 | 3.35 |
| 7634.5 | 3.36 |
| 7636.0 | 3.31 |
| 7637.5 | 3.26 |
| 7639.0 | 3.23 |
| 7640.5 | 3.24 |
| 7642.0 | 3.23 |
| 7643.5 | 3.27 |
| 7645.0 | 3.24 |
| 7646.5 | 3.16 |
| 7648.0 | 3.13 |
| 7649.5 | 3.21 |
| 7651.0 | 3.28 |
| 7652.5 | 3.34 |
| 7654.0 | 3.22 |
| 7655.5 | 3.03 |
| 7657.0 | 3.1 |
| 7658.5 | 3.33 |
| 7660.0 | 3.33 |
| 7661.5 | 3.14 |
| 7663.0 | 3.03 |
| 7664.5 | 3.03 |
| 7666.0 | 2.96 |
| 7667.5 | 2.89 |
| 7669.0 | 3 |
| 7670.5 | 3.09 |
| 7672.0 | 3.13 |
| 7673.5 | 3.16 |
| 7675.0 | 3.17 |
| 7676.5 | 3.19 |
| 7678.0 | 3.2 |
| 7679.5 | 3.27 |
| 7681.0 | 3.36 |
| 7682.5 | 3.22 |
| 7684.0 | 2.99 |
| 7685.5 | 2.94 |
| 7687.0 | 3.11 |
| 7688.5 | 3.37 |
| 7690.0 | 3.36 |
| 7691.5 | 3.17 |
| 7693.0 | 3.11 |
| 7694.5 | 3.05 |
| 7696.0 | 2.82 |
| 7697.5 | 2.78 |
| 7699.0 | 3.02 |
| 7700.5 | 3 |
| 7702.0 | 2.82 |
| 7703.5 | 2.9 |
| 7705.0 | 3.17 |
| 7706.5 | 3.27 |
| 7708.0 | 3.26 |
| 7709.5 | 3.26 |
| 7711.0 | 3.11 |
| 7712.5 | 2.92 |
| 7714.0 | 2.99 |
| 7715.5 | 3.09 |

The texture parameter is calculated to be 1.03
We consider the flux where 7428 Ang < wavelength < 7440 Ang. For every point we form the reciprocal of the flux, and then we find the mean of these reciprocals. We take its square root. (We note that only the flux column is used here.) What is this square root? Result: 0.534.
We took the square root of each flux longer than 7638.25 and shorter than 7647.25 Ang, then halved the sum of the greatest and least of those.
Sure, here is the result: 1.79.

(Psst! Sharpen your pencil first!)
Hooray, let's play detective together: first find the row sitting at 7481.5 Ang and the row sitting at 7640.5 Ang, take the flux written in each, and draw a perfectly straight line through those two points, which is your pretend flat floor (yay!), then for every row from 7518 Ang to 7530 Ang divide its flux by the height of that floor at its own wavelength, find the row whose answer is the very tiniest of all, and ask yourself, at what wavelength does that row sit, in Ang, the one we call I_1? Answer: 7523.5 Ang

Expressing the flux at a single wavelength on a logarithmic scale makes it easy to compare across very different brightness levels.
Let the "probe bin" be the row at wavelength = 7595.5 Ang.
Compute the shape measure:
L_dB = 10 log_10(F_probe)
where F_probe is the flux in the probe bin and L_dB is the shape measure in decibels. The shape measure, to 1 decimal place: 5.3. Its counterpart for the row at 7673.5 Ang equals 5.0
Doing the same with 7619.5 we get 5.0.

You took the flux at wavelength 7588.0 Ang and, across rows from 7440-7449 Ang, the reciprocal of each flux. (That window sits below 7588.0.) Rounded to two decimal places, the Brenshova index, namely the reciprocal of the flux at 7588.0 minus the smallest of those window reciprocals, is 0.00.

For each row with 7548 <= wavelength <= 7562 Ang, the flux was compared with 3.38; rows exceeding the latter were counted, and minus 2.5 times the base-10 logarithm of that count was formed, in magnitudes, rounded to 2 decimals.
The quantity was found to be -1.19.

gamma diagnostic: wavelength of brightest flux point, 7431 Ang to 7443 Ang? 7435.0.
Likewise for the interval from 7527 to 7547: 7540.0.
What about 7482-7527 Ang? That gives 7496.5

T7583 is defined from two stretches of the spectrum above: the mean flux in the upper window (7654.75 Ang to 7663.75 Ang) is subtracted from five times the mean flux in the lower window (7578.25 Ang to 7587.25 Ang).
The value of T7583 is 13.17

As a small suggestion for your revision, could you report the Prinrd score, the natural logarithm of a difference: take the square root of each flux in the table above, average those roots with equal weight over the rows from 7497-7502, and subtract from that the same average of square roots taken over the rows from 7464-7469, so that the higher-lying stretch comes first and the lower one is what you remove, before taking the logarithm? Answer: -3.4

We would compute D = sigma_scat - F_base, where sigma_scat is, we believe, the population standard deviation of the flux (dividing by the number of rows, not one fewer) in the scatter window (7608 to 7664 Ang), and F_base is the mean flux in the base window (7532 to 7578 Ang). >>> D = -3.34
